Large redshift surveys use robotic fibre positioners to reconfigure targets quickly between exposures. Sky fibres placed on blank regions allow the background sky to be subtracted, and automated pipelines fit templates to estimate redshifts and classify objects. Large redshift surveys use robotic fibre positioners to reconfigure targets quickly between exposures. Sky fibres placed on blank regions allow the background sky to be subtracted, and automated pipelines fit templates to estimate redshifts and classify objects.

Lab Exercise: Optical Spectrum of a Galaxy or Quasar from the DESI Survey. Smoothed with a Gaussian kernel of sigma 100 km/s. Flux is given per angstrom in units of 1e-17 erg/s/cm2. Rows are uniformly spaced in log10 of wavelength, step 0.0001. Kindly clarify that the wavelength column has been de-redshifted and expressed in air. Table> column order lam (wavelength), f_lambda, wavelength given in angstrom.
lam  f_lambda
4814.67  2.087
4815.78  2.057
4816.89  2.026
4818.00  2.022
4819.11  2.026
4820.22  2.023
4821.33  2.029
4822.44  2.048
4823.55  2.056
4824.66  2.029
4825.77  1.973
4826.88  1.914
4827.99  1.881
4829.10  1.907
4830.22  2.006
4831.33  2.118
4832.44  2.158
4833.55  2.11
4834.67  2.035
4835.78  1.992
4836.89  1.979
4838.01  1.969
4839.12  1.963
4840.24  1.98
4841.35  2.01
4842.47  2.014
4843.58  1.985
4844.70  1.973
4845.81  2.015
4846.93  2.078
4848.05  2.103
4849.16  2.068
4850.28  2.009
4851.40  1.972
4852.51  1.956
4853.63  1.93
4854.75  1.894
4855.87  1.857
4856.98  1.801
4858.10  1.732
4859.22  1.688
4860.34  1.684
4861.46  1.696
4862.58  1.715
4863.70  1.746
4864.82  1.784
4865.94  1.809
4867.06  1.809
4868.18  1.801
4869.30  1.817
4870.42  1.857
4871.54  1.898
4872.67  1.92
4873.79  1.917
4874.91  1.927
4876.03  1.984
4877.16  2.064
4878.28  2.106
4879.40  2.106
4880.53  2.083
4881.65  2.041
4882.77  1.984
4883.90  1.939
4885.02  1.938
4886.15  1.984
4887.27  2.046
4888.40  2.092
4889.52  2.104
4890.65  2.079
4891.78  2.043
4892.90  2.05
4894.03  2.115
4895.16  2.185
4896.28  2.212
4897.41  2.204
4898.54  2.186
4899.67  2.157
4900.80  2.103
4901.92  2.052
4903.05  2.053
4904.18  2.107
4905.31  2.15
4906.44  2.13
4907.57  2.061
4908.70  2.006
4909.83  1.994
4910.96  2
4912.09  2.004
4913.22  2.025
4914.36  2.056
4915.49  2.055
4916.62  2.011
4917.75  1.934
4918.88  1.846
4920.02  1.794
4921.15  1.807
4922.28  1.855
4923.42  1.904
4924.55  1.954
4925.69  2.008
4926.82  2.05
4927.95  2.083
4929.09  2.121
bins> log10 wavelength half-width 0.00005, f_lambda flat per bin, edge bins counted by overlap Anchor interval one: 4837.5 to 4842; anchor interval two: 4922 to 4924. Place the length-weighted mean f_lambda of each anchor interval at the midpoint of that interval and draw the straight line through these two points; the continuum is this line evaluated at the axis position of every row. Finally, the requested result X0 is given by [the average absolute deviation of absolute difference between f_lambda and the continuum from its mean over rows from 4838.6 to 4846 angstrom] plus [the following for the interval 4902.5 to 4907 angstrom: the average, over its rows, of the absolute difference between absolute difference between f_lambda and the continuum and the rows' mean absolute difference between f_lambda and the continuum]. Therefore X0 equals 0.046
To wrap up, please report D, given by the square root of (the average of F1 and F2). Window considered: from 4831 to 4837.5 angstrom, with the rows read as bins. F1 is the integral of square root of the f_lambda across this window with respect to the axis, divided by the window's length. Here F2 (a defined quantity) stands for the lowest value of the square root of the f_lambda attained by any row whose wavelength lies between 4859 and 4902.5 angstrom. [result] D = 1.17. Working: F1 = 1.44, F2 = 1.30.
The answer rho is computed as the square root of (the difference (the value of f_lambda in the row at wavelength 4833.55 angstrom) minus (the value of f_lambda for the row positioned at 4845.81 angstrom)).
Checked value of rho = 0.3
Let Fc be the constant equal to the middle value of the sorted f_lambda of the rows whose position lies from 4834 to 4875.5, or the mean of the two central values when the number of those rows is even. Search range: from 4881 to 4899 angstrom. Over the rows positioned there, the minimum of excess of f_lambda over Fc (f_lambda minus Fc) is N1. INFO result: 0.01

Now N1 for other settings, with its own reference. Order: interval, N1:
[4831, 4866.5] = -0.24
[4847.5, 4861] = -0.24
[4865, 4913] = -0.13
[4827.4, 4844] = -0.05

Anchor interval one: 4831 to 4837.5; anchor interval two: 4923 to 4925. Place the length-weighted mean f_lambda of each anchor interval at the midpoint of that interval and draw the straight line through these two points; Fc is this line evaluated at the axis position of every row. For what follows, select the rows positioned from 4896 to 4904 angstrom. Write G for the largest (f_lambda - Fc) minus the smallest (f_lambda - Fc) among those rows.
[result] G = 0.15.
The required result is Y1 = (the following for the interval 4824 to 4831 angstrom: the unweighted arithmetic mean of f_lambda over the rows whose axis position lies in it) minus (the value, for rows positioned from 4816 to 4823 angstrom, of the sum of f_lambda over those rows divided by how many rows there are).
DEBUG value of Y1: -0.08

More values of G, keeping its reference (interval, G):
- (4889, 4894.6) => 0.08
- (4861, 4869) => 0.12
